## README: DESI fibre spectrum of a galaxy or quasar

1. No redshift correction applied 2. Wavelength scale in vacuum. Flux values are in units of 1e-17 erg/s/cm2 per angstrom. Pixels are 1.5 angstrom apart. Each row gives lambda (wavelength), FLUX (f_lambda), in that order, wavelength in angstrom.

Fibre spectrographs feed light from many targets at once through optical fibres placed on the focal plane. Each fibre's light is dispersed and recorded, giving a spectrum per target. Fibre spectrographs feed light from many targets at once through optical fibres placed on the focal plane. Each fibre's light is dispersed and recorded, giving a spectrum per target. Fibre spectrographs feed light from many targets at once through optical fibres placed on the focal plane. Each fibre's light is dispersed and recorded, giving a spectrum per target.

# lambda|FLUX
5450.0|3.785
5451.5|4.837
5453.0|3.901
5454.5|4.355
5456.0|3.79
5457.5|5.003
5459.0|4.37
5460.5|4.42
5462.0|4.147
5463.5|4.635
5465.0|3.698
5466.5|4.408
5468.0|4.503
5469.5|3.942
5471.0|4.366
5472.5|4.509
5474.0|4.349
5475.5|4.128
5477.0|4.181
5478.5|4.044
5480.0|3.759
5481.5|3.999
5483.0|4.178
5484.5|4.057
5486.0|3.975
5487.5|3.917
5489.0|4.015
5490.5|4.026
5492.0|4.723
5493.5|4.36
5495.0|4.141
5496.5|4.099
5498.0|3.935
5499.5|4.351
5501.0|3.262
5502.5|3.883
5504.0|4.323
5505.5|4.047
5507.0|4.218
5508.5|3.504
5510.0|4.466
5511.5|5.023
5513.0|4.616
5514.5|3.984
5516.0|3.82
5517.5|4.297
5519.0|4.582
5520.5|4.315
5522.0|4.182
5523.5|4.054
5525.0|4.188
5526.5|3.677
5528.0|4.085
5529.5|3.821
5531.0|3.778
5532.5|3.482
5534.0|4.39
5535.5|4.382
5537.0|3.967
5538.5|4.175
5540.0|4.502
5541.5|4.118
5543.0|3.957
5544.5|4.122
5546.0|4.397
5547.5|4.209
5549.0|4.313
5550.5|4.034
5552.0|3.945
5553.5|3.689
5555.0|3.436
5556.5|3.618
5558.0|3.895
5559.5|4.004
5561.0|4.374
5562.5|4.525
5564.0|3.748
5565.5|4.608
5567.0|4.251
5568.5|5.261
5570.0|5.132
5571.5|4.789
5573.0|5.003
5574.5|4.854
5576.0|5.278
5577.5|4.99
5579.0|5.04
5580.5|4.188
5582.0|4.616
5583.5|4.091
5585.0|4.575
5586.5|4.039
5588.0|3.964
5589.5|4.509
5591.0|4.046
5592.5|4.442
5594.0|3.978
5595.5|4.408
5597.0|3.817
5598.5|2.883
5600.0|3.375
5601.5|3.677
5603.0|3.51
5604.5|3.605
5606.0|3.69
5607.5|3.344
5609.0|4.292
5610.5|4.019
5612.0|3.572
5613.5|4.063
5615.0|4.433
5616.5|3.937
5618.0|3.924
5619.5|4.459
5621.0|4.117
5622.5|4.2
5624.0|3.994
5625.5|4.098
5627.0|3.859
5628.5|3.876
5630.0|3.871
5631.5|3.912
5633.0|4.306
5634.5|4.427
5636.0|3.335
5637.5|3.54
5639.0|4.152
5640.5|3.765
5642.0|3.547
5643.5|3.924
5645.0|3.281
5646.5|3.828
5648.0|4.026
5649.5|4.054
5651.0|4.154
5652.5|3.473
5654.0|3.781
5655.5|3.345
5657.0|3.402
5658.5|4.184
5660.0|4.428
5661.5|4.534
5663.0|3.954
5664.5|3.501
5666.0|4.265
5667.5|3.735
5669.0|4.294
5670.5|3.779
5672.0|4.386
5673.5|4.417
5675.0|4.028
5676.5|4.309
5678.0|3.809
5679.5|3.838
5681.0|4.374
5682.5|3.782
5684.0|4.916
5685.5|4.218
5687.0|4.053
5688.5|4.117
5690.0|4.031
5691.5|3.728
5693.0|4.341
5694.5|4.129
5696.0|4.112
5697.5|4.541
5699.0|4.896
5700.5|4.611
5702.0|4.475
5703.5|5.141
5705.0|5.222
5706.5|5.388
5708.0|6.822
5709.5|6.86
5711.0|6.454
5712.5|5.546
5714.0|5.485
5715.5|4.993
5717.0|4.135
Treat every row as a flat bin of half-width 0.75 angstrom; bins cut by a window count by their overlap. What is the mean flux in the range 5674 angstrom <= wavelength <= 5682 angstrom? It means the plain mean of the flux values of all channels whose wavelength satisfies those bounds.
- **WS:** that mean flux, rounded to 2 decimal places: 4.07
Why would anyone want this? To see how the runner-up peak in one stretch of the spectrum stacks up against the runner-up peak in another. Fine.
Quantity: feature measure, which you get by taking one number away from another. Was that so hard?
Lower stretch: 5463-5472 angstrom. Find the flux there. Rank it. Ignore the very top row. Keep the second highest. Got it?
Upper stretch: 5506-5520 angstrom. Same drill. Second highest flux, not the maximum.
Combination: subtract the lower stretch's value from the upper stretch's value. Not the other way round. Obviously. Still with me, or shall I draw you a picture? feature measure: 0.11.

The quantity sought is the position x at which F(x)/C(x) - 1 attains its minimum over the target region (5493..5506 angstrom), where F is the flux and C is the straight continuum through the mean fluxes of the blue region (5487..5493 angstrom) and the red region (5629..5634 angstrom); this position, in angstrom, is 5501.0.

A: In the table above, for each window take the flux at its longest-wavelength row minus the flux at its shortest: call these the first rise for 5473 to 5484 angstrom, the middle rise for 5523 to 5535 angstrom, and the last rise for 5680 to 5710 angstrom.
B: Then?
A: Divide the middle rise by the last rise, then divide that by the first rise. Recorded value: -1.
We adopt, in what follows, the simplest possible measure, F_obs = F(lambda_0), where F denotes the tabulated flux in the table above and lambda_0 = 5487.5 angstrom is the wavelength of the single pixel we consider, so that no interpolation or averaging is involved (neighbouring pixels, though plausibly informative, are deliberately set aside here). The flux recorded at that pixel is 3.917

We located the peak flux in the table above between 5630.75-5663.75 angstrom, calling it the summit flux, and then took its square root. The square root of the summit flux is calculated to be 2.129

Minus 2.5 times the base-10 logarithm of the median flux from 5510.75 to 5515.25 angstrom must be -1.66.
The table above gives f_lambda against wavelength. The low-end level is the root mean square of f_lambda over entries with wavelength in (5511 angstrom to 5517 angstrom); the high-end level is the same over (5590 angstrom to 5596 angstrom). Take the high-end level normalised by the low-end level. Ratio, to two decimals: 0.96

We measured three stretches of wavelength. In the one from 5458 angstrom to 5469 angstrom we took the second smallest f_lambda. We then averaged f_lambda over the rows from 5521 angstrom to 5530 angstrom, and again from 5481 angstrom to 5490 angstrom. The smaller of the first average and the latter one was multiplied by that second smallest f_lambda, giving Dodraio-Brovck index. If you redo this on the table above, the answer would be 16.6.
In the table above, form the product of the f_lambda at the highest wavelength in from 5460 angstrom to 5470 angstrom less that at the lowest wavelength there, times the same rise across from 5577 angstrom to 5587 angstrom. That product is 0.45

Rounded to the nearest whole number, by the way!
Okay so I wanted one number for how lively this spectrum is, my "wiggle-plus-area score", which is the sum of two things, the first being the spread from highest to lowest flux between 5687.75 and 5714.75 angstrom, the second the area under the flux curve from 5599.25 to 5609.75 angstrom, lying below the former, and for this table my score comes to 41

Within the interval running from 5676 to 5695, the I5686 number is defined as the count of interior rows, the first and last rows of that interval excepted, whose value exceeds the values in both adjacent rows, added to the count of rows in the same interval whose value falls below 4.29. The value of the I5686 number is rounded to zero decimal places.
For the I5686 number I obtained 13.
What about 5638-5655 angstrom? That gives 13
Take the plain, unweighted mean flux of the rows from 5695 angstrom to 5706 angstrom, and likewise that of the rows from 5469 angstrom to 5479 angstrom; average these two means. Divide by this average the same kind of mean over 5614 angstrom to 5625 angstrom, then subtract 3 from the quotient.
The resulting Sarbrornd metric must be -2.07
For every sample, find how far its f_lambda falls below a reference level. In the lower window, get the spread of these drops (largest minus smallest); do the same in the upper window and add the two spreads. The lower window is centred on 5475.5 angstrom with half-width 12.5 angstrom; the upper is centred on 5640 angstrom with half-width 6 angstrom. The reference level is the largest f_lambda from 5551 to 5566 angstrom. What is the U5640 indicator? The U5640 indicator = 2.08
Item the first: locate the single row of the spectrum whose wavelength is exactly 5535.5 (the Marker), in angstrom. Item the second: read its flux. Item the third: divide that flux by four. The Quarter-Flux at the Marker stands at 1.10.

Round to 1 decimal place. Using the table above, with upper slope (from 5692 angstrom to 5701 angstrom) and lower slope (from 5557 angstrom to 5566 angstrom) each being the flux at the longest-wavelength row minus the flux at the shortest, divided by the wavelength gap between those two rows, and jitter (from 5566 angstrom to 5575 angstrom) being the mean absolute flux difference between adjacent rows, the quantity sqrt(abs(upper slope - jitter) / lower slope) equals 1.9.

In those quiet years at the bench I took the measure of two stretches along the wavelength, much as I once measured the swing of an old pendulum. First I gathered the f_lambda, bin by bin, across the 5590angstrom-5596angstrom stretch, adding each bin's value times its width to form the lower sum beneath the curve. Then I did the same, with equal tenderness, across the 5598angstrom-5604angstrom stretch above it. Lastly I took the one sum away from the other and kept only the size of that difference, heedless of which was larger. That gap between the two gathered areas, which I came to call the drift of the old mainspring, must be 5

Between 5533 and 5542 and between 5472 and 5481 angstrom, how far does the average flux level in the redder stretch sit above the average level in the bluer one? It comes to 0.09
